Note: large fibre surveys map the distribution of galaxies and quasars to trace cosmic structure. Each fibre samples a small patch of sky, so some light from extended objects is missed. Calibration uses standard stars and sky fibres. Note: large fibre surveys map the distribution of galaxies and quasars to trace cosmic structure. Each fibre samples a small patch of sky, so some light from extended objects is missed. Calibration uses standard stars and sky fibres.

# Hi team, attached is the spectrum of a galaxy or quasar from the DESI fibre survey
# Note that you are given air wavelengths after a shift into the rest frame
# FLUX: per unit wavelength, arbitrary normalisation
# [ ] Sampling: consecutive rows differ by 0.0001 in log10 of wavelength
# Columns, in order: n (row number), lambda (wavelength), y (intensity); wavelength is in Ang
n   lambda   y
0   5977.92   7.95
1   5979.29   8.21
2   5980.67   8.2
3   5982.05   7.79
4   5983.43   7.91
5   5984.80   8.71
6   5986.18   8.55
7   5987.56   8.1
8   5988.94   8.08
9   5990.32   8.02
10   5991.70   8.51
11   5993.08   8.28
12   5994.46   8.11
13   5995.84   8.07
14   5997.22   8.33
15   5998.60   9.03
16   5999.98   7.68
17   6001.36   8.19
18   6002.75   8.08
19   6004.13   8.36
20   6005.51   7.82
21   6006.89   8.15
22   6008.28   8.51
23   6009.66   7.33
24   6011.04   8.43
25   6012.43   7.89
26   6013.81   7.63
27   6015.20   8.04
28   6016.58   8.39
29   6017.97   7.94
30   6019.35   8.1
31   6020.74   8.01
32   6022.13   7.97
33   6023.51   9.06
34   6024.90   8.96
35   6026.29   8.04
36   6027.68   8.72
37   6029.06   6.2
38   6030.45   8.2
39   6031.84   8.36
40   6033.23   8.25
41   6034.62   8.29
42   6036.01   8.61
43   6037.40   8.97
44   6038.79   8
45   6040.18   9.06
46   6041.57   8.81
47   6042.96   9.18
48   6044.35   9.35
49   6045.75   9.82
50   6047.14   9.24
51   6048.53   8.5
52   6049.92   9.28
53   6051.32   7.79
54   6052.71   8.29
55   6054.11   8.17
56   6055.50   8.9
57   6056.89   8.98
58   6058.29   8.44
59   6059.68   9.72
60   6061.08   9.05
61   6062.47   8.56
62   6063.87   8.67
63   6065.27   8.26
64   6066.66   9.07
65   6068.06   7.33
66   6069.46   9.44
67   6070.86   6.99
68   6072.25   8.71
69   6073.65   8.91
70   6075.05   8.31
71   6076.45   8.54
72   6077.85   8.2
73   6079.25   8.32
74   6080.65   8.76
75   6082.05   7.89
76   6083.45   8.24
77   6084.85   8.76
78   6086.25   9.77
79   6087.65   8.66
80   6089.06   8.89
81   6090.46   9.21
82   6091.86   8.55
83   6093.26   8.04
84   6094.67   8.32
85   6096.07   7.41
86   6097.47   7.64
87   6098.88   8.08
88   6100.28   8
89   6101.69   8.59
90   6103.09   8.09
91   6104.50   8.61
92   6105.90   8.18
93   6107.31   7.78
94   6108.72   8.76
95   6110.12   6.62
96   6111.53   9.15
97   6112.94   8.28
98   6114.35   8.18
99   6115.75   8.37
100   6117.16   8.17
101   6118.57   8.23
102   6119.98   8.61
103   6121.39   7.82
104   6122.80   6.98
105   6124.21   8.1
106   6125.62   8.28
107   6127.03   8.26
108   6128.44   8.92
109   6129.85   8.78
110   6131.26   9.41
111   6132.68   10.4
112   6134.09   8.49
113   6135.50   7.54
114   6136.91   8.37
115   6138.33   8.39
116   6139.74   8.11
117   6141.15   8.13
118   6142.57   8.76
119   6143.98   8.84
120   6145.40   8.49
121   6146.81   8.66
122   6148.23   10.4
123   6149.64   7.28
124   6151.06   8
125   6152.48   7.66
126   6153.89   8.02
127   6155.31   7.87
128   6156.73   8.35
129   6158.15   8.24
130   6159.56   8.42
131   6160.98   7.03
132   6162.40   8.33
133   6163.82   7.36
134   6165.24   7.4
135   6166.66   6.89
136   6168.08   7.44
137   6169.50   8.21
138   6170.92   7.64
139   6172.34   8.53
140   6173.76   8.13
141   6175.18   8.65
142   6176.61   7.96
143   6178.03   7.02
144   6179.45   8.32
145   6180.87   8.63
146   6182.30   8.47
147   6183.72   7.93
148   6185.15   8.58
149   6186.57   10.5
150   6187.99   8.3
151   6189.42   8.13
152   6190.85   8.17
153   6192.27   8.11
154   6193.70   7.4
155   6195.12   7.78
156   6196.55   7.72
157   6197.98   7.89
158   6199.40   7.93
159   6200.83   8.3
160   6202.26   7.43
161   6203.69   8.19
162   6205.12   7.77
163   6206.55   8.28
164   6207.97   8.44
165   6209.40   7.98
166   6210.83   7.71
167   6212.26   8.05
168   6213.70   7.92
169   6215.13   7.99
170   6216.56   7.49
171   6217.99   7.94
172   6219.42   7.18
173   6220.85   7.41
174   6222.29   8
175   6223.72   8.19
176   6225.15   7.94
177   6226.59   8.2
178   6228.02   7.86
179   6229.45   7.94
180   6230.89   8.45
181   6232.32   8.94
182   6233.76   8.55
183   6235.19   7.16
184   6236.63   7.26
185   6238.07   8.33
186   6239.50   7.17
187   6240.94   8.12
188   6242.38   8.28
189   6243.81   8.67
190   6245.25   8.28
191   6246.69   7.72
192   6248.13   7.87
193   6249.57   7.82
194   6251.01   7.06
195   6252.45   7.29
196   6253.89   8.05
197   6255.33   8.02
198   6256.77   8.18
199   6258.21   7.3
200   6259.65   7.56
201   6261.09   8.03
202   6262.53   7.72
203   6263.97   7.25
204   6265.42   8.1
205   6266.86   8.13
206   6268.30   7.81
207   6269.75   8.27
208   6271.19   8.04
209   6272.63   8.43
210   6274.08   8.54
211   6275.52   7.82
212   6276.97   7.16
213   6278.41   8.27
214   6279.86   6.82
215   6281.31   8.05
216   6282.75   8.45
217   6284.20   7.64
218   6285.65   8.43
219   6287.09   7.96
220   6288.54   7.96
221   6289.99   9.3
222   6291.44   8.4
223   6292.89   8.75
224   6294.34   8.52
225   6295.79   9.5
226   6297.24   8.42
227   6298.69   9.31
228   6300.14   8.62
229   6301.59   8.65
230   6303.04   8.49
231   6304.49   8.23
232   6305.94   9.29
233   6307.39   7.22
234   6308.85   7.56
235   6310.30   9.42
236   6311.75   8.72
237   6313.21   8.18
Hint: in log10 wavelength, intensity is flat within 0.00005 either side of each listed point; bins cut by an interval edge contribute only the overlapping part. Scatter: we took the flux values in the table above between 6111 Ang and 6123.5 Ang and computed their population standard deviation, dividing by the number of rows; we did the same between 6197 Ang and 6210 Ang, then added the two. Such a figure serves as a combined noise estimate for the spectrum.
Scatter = 0.85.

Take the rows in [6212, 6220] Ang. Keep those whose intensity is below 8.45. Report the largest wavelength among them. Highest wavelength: 6219.42 Ang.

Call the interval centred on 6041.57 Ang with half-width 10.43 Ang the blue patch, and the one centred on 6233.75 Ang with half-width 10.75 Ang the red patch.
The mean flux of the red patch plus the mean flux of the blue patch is 16.8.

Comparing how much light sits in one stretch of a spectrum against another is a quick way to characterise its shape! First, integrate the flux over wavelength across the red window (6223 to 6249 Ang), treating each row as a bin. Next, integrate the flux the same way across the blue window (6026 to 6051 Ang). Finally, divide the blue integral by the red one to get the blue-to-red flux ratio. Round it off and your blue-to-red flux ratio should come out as 1.03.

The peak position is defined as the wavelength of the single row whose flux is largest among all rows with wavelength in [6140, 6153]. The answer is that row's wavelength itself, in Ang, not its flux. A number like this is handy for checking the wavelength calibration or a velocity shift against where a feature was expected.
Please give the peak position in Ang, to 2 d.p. 6148.23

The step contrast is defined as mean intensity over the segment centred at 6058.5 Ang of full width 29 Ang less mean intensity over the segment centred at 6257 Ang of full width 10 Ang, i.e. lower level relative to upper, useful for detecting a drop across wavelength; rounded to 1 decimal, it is 0.9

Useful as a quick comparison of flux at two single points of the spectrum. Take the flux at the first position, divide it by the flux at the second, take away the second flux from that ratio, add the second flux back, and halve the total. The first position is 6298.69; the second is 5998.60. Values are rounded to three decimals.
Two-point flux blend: 0.516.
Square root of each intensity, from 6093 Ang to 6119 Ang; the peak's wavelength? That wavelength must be 6111.53 Ang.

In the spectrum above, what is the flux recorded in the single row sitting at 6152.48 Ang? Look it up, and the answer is 7.66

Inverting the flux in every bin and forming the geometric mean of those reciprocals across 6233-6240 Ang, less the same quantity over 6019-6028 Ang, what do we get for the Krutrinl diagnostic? 0.011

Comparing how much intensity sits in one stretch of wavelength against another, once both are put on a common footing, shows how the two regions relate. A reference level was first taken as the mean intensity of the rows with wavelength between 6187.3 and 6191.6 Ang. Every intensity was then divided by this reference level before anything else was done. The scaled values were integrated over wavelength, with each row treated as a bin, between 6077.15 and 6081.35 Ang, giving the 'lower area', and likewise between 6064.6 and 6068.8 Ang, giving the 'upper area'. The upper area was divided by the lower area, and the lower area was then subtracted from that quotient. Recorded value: -3.34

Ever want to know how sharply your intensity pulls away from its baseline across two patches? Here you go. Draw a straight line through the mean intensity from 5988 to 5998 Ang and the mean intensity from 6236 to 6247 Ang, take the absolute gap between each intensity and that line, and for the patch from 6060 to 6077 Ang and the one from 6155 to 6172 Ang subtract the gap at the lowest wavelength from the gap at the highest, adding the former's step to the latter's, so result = -0.28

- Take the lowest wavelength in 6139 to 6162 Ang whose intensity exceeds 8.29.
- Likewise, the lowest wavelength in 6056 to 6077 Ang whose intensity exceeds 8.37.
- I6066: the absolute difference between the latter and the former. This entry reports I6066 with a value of 85.7 Ang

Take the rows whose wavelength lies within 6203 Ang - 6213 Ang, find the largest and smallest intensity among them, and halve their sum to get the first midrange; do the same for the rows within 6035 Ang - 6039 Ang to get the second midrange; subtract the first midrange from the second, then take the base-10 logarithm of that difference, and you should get -0.39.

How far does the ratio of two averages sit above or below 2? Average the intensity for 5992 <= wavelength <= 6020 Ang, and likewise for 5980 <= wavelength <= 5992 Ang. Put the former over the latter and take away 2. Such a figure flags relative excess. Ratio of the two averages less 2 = -1.01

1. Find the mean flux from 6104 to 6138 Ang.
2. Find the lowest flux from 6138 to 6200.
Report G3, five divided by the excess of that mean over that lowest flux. 3.4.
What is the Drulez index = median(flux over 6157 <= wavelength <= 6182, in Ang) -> 8.13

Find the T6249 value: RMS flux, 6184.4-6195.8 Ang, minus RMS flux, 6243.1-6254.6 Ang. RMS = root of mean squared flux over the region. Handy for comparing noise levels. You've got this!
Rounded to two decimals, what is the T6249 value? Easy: 0.56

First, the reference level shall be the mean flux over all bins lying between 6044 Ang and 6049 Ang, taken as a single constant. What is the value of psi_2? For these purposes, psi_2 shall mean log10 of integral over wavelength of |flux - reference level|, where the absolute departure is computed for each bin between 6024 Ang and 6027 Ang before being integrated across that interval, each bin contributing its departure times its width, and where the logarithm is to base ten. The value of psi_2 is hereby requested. 0.3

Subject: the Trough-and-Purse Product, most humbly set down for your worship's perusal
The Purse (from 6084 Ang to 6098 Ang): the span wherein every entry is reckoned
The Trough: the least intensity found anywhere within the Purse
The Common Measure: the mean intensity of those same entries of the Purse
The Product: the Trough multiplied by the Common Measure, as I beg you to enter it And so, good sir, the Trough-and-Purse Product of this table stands 63.2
